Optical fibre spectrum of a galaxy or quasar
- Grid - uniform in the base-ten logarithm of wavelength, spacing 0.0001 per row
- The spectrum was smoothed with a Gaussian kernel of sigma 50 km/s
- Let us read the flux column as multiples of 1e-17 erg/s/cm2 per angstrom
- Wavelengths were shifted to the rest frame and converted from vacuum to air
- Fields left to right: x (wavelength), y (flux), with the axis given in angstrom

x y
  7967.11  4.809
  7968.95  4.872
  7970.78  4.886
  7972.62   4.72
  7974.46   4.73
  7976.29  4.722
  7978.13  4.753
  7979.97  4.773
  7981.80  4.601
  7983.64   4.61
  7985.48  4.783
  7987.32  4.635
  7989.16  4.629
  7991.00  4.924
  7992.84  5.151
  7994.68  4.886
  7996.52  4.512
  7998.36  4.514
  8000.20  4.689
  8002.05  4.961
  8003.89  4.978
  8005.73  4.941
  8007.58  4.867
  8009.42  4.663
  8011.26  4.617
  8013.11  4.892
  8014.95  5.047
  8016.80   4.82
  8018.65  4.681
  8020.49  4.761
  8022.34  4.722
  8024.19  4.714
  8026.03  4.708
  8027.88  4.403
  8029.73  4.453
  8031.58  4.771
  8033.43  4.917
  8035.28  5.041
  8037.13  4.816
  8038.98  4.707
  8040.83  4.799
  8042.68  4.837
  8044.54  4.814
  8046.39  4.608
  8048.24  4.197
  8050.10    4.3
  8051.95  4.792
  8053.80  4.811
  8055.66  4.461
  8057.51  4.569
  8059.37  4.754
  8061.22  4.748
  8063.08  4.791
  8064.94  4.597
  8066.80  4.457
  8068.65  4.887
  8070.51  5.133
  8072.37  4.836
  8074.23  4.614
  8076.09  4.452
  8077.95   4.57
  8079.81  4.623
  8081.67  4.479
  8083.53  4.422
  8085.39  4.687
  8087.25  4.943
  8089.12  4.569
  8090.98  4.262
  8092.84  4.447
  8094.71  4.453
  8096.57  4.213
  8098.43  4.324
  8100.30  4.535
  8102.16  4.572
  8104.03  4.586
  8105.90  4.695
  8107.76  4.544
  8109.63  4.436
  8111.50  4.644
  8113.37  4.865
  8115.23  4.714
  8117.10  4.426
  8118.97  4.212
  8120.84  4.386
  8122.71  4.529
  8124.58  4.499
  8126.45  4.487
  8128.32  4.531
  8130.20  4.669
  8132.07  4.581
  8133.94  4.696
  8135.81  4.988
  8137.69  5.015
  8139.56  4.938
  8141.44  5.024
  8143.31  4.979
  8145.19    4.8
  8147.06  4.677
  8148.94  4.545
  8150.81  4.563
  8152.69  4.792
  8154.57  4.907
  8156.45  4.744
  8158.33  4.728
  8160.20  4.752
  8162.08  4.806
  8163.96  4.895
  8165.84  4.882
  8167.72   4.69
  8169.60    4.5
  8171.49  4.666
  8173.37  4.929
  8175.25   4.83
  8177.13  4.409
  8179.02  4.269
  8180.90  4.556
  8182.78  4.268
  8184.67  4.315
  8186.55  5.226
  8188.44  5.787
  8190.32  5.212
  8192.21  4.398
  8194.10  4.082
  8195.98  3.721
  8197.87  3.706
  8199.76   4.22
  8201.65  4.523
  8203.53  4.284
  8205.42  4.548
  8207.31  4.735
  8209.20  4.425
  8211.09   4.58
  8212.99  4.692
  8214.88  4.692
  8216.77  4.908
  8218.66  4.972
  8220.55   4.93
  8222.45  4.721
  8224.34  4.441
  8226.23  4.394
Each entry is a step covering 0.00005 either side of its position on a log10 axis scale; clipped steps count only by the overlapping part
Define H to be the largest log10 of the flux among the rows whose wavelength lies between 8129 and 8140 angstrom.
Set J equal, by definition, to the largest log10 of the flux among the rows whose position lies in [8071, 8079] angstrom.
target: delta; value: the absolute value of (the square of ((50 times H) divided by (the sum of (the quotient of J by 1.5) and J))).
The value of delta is 942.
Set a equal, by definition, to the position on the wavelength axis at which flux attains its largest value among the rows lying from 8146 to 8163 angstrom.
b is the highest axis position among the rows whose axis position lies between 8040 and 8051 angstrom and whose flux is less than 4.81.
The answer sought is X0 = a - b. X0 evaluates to 104.5 angstrom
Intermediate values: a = 8154.57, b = 8050.10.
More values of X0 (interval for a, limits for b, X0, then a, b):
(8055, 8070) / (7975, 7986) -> 83.2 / 8068.65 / 7985.48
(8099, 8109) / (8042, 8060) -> 46.5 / 8105.90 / 8059.37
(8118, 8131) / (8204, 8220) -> -84.7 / 8130.20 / 8214.88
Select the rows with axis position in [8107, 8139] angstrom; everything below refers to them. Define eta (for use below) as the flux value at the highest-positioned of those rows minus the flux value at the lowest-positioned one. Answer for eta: 0.47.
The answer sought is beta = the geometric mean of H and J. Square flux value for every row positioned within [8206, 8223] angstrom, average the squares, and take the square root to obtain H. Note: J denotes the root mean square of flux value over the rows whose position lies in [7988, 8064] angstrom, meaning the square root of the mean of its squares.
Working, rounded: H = 4.74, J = 4.74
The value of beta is 4.74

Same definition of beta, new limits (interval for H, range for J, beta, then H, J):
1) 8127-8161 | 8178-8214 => 4.65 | 4.78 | 4.53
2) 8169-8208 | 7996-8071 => 4.64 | 4.56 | 4.73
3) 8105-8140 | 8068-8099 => 4.61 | 4.63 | 4.59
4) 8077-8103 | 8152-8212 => 4.57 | 4.51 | 4.62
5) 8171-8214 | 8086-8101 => 4.52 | 4.56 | 4.47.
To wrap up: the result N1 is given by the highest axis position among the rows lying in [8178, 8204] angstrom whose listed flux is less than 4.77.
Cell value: 8203.53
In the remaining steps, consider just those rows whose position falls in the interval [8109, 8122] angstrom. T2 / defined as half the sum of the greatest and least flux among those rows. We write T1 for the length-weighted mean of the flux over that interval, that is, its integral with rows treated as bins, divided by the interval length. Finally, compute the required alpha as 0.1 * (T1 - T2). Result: -0.001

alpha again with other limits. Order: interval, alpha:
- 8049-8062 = 0.007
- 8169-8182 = -0.001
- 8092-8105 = 0.005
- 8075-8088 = -0.009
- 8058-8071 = -0.005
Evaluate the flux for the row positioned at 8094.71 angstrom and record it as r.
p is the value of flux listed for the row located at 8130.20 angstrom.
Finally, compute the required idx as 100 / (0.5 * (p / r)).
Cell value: 191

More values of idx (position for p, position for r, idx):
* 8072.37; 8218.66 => 206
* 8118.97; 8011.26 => 219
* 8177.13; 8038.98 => 214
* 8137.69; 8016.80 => 192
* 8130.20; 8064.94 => 197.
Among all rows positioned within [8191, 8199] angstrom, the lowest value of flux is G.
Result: 3.706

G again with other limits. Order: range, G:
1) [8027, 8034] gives 4.403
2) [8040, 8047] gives 4.608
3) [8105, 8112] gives 4.436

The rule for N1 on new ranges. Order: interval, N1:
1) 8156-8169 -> 8167.72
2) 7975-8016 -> 8011.26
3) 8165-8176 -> 8171.49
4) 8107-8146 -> 8133.94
